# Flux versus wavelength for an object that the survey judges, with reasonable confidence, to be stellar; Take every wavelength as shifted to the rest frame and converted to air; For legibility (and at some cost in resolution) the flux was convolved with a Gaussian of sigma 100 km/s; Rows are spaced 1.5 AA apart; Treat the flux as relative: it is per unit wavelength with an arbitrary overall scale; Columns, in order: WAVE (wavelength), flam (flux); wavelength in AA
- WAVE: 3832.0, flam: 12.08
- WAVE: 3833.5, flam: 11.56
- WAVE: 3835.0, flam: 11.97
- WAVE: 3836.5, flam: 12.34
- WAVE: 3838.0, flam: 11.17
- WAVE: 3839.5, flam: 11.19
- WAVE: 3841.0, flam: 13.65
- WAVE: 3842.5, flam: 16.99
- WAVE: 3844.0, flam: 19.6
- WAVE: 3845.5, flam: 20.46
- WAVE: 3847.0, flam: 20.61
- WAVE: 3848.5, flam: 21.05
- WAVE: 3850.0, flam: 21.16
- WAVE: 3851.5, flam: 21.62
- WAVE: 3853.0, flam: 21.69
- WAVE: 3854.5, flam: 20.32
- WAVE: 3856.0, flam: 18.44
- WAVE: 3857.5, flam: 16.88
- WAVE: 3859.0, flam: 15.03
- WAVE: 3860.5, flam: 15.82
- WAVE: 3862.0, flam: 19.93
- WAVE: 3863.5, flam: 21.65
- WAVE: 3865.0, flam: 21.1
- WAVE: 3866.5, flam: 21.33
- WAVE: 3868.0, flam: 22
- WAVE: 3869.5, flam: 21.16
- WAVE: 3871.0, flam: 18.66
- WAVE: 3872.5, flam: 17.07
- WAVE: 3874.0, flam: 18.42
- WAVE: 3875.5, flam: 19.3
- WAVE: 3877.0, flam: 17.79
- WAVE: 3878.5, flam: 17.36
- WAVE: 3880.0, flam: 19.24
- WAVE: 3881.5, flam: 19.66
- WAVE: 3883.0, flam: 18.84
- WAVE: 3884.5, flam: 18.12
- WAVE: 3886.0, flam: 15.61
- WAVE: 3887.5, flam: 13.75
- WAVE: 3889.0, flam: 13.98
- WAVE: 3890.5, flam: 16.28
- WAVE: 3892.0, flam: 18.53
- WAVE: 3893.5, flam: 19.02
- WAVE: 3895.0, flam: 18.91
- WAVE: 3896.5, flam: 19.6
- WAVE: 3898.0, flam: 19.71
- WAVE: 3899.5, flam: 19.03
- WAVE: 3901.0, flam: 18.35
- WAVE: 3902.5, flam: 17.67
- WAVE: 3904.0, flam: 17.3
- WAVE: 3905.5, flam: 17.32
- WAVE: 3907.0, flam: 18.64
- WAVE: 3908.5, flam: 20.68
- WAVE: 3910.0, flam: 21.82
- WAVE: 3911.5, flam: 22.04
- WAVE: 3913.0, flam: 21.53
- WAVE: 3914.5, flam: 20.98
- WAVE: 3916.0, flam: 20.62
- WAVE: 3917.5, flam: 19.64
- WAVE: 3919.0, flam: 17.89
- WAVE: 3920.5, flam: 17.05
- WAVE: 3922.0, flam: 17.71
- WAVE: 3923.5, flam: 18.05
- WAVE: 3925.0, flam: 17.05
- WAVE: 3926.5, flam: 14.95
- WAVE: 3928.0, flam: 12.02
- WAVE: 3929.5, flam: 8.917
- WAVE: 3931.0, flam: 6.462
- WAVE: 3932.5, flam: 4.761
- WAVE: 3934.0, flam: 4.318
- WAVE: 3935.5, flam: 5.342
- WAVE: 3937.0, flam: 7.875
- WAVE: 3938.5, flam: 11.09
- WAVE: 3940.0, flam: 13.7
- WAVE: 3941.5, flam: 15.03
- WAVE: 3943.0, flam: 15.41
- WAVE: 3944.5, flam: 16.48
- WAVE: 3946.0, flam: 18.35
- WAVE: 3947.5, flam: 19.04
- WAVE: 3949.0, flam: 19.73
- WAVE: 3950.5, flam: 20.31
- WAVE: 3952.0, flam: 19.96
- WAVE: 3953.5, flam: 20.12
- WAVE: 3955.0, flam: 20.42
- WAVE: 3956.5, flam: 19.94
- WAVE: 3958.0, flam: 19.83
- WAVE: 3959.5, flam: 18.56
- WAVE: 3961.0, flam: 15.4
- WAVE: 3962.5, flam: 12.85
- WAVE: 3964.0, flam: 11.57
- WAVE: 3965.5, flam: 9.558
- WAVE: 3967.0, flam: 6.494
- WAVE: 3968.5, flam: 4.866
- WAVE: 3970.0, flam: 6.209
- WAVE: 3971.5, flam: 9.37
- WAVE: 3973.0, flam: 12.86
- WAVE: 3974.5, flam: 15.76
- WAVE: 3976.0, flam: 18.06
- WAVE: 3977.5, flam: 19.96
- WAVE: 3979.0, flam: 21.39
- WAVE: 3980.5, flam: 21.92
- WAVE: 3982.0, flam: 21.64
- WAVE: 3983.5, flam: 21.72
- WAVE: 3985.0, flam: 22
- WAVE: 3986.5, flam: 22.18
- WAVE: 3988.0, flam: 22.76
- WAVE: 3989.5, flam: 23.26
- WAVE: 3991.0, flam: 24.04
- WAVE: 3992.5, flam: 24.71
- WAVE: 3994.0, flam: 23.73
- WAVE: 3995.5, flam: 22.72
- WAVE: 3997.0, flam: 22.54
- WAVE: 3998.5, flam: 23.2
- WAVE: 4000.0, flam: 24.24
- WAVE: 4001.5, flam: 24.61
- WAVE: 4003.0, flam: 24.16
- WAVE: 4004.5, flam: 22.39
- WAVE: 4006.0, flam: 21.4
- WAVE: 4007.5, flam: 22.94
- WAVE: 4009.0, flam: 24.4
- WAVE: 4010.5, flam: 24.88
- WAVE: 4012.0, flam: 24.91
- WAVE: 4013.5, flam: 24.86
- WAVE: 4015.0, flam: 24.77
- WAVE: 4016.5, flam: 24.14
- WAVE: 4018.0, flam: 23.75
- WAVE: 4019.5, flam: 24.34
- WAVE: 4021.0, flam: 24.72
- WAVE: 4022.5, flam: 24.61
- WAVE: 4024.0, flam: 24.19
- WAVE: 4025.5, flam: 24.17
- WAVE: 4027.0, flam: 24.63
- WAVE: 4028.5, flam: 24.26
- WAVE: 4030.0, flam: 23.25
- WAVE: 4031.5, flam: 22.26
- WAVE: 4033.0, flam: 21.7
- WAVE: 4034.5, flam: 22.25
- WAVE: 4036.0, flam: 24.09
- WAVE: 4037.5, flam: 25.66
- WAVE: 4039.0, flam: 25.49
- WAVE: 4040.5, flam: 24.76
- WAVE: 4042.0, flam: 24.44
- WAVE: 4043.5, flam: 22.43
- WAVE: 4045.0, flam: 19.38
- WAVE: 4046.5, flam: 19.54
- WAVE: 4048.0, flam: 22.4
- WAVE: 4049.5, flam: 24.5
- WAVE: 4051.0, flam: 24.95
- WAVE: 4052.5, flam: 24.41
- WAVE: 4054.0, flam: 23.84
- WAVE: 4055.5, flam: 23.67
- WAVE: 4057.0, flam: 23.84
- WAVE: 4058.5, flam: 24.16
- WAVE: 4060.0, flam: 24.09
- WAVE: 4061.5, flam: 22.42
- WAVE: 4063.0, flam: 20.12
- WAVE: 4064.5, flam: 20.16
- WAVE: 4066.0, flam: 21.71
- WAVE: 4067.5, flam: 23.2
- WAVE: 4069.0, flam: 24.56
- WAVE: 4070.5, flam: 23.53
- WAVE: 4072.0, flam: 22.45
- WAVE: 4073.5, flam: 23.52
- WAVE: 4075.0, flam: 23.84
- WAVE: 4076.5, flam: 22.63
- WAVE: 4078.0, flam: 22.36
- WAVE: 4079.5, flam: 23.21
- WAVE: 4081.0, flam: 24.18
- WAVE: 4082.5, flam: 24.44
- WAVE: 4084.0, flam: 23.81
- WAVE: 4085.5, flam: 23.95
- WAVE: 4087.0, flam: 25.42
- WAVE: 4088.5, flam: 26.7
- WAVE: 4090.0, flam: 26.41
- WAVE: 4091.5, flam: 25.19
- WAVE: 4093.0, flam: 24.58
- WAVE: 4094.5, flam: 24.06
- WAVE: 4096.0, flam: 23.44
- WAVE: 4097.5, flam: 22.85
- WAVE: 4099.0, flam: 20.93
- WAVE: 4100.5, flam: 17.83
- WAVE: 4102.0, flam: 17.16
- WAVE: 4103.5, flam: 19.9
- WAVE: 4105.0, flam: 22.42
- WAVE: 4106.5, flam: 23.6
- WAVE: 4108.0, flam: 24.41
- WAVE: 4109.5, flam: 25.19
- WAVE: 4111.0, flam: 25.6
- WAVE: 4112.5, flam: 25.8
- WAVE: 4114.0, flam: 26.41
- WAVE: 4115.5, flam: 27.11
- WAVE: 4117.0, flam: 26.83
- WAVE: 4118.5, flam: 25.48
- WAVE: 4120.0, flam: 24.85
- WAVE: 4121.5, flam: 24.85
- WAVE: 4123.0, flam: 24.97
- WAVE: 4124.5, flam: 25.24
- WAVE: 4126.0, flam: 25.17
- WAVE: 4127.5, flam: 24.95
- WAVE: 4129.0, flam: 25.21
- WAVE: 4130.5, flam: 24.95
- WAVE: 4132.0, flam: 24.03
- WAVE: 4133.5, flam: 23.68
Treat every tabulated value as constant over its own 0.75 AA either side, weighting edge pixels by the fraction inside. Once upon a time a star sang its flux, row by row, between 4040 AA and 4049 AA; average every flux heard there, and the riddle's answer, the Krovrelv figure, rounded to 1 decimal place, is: 22.2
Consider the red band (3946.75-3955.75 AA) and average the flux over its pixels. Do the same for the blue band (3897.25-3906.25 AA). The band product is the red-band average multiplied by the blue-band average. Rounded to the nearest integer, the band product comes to 363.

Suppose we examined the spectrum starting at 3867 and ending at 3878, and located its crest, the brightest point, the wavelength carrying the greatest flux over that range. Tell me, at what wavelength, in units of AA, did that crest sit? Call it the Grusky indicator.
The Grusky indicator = 3868.0 AA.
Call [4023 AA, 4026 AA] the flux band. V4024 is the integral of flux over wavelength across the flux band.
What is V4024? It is 73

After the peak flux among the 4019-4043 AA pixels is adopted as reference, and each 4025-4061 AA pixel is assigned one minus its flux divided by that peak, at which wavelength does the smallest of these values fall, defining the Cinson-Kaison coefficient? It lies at 4037.5 AA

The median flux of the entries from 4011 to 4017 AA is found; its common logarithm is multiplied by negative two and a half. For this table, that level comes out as -3.49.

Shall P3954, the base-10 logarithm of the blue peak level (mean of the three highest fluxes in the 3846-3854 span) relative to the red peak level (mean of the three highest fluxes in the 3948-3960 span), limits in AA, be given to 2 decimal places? 0.03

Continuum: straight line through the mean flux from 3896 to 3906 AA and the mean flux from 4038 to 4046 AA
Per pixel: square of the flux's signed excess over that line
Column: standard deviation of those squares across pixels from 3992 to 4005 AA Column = 3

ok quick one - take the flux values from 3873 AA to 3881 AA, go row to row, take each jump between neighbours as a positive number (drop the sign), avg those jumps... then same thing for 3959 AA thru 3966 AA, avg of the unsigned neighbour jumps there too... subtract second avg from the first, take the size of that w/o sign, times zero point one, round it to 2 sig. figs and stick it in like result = 0.11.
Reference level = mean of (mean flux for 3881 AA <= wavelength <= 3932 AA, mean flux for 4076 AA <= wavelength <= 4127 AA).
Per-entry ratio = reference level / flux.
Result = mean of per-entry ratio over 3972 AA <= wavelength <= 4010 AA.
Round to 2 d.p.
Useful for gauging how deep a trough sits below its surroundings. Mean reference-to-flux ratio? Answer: 0.97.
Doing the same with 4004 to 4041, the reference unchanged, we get 0.87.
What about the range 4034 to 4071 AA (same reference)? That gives 0.90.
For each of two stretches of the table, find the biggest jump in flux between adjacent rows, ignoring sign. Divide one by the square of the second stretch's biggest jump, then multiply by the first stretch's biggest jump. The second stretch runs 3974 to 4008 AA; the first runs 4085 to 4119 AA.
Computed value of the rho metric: 0.59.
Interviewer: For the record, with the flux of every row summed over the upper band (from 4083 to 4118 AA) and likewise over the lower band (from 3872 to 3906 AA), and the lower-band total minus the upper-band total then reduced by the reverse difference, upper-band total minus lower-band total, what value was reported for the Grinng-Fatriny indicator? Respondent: -277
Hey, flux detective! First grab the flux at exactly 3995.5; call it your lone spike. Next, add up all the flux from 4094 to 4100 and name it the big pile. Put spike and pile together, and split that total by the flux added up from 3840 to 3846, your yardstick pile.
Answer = 1.61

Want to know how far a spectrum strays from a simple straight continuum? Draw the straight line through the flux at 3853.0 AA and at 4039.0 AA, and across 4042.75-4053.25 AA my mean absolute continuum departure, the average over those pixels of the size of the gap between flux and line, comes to 3.2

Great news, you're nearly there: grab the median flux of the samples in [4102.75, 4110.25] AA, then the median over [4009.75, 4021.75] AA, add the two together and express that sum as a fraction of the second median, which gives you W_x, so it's 1.95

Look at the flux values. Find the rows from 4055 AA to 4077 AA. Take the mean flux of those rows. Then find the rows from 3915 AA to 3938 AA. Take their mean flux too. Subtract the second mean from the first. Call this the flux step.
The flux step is 10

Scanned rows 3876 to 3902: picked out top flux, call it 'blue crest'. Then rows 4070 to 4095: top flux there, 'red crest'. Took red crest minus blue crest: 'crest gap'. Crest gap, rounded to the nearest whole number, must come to 7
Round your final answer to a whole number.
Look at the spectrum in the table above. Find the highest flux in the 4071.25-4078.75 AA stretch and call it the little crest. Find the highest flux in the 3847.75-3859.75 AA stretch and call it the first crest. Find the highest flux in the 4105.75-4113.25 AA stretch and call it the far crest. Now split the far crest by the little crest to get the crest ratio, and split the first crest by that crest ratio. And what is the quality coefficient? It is 20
